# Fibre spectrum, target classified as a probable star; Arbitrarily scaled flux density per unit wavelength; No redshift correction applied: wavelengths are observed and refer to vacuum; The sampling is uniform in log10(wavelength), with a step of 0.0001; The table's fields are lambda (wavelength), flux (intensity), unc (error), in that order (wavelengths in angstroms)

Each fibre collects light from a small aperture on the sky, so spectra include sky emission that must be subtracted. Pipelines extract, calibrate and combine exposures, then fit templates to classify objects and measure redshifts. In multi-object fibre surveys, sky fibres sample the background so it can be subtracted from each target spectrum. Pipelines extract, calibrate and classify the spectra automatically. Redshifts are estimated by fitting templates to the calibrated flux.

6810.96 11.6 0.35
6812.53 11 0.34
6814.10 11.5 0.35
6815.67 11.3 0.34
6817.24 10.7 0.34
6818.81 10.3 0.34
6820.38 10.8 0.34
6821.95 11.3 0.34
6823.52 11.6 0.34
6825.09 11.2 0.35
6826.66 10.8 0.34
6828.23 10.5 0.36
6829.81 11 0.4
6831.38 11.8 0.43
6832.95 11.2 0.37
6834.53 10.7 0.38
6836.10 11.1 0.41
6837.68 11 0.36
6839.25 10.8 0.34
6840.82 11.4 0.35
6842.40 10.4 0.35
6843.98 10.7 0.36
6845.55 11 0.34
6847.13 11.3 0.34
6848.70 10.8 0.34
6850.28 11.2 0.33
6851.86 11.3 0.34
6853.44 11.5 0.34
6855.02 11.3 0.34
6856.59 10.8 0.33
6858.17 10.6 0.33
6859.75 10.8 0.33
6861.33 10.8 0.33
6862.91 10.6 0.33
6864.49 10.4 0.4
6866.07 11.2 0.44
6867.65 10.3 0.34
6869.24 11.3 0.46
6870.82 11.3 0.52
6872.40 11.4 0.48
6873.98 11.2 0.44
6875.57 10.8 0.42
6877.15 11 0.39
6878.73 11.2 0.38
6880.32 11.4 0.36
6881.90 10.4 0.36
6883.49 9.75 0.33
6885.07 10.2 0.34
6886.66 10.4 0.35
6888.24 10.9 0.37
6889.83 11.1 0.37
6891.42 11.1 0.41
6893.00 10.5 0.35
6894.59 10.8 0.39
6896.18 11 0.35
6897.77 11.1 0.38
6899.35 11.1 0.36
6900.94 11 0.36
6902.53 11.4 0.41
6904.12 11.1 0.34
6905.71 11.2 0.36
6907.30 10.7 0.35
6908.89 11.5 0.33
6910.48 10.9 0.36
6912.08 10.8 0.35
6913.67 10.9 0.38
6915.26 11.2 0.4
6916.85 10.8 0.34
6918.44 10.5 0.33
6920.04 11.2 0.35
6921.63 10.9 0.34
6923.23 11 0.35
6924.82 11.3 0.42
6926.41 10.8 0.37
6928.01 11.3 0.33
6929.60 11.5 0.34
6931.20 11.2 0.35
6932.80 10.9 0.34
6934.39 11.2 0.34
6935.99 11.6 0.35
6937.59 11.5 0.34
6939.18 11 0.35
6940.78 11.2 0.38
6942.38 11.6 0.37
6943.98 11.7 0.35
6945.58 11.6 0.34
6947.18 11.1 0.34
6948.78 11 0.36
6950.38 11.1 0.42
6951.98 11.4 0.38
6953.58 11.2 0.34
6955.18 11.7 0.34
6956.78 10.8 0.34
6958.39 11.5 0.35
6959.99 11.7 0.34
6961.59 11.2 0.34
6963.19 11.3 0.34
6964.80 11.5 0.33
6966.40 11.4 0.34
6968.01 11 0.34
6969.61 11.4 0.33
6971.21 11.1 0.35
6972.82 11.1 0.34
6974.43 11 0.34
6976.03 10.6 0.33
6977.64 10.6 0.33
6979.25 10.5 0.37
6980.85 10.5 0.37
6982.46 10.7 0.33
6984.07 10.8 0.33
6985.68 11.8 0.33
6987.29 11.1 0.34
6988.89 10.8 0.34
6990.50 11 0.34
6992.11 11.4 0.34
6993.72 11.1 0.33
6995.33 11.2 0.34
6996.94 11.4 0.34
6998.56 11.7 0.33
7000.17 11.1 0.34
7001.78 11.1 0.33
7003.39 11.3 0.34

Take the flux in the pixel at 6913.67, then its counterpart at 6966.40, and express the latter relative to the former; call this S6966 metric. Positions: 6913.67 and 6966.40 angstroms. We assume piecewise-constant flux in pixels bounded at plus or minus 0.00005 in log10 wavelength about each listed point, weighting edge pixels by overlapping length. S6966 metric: 1.05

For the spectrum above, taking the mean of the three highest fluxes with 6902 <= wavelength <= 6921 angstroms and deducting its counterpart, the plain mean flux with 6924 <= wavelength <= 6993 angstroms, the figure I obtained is 0.19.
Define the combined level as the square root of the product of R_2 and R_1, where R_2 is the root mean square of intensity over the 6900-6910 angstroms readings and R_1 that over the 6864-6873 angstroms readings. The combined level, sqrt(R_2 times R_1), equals 11.07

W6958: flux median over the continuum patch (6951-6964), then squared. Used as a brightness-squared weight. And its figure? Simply 129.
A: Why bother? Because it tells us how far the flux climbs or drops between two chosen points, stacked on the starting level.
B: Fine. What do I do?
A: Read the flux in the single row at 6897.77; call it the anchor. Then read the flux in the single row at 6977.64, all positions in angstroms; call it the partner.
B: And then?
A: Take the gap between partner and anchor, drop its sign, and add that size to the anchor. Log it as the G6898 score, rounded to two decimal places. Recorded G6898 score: 11.60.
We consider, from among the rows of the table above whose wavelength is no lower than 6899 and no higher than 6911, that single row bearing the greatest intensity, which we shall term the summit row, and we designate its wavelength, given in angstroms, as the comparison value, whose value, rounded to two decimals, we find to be 6908.89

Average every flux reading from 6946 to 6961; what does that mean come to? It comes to 11.3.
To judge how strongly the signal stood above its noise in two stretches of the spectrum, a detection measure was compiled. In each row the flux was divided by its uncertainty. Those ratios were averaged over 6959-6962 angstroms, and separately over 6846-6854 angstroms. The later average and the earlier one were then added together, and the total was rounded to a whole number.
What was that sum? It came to 67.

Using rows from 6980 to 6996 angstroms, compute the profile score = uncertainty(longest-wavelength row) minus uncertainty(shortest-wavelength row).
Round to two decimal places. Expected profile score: -0.03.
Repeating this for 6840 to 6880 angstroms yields 0.03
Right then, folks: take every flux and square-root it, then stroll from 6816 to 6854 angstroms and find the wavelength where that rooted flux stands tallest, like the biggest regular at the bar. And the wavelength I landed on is 6831.38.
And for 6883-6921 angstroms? 6908.89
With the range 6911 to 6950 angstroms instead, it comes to 6943.98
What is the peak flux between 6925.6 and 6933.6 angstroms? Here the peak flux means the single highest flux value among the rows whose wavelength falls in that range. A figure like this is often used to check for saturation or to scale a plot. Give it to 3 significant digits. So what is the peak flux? 11.5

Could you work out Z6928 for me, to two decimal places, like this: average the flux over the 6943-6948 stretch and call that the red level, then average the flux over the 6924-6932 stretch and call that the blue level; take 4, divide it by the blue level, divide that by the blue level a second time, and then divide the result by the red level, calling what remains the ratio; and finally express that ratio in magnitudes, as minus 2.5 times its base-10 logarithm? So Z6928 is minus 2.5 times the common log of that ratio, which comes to 6.39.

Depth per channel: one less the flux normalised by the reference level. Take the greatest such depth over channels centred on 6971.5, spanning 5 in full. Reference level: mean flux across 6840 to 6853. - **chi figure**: -0.01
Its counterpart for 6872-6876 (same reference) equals 0.02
